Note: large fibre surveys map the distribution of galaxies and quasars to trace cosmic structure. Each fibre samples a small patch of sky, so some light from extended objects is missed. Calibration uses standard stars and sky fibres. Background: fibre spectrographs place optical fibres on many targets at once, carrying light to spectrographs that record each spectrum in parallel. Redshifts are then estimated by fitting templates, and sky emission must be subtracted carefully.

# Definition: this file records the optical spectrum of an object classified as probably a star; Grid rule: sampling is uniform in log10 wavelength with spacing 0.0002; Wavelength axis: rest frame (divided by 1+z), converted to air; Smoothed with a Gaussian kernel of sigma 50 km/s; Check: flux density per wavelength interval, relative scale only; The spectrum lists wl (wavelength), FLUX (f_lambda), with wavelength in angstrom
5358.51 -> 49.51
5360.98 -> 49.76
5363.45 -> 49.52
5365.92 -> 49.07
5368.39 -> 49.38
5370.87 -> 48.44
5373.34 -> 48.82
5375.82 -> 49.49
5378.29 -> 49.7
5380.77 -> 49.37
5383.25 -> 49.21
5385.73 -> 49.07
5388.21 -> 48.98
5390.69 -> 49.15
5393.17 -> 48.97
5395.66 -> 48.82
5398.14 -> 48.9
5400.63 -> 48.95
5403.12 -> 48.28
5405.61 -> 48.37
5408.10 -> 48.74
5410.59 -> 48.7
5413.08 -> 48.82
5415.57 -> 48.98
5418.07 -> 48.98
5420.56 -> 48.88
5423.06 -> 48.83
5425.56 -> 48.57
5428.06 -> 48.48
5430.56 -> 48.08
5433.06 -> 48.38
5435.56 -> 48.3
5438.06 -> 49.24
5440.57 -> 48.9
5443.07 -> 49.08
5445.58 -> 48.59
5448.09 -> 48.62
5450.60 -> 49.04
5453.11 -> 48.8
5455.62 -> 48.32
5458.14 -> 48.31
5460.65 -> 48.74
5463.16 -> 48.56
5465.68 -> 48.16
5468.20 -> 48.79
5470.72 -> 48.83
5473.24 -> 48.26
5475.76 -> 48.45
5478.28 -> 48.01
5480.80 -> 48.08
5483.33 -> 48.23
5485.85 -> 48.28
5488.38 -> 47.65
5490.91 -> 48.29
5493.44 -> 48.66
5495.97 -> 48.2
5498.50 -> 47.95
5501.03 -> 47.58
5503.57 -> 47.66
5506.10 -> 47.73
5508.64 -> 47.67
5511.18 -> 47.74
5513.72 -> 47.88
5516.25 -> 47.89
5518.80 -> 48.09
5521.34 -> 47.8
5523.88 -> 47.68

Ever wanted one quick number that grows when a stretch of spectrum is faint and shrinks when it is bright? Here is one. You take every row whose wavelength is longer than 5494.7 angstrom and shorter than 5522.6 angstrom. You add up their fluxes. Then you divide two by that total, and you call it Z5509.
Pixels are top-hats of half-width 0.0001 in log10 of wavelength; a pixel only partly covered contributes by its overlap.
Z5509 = 0.0038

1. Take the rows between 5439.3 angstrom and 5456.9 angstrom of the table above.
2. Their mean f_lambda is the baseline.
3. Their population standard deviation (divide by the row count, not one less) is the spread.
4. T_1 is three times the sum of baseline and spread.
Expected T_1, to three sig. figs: 147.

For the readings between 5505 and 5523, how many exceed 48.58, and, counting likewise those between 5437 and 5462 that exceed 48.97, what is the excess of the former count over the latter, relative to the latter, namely -1.0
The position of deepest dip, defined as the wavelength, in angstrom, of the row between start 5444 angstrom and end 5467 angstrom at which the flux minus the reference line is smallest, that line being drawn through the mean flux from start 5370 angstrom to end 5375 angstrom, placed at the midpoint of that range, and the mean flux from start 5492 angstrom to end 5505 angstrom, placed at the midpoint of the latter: 5465.68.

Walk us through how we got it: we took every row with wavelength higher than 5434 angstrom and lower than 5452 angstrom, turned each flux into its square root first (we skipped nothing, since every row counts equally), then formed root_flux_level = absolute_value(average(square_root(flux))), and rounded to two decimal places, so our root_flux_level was 6.99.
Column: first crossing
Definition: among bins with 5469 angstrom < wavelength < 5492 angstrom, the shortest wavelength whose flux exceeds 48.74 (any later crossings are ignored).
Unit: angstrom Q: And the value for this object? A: 5470.72 angstrom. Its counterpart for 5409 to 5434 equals 5413.08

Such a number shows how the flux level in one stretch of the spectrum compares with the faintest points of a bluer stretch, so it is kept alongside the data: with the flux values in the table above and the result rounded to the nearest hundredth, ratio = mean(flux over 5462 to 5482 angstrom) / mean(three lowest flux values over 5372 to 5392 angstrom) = 0.99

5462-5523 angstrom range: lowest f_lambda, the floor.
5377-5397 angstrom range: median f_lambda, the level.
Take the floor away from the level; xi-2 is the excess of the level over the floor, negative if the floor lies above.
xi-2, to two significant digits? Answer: 1.5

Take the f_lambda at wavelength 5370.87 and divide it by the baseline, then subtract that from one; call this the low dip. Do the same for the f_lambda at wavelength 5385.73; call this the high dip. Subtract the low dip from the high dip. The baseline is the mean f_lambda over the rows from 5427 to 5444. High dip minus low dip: -0.013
